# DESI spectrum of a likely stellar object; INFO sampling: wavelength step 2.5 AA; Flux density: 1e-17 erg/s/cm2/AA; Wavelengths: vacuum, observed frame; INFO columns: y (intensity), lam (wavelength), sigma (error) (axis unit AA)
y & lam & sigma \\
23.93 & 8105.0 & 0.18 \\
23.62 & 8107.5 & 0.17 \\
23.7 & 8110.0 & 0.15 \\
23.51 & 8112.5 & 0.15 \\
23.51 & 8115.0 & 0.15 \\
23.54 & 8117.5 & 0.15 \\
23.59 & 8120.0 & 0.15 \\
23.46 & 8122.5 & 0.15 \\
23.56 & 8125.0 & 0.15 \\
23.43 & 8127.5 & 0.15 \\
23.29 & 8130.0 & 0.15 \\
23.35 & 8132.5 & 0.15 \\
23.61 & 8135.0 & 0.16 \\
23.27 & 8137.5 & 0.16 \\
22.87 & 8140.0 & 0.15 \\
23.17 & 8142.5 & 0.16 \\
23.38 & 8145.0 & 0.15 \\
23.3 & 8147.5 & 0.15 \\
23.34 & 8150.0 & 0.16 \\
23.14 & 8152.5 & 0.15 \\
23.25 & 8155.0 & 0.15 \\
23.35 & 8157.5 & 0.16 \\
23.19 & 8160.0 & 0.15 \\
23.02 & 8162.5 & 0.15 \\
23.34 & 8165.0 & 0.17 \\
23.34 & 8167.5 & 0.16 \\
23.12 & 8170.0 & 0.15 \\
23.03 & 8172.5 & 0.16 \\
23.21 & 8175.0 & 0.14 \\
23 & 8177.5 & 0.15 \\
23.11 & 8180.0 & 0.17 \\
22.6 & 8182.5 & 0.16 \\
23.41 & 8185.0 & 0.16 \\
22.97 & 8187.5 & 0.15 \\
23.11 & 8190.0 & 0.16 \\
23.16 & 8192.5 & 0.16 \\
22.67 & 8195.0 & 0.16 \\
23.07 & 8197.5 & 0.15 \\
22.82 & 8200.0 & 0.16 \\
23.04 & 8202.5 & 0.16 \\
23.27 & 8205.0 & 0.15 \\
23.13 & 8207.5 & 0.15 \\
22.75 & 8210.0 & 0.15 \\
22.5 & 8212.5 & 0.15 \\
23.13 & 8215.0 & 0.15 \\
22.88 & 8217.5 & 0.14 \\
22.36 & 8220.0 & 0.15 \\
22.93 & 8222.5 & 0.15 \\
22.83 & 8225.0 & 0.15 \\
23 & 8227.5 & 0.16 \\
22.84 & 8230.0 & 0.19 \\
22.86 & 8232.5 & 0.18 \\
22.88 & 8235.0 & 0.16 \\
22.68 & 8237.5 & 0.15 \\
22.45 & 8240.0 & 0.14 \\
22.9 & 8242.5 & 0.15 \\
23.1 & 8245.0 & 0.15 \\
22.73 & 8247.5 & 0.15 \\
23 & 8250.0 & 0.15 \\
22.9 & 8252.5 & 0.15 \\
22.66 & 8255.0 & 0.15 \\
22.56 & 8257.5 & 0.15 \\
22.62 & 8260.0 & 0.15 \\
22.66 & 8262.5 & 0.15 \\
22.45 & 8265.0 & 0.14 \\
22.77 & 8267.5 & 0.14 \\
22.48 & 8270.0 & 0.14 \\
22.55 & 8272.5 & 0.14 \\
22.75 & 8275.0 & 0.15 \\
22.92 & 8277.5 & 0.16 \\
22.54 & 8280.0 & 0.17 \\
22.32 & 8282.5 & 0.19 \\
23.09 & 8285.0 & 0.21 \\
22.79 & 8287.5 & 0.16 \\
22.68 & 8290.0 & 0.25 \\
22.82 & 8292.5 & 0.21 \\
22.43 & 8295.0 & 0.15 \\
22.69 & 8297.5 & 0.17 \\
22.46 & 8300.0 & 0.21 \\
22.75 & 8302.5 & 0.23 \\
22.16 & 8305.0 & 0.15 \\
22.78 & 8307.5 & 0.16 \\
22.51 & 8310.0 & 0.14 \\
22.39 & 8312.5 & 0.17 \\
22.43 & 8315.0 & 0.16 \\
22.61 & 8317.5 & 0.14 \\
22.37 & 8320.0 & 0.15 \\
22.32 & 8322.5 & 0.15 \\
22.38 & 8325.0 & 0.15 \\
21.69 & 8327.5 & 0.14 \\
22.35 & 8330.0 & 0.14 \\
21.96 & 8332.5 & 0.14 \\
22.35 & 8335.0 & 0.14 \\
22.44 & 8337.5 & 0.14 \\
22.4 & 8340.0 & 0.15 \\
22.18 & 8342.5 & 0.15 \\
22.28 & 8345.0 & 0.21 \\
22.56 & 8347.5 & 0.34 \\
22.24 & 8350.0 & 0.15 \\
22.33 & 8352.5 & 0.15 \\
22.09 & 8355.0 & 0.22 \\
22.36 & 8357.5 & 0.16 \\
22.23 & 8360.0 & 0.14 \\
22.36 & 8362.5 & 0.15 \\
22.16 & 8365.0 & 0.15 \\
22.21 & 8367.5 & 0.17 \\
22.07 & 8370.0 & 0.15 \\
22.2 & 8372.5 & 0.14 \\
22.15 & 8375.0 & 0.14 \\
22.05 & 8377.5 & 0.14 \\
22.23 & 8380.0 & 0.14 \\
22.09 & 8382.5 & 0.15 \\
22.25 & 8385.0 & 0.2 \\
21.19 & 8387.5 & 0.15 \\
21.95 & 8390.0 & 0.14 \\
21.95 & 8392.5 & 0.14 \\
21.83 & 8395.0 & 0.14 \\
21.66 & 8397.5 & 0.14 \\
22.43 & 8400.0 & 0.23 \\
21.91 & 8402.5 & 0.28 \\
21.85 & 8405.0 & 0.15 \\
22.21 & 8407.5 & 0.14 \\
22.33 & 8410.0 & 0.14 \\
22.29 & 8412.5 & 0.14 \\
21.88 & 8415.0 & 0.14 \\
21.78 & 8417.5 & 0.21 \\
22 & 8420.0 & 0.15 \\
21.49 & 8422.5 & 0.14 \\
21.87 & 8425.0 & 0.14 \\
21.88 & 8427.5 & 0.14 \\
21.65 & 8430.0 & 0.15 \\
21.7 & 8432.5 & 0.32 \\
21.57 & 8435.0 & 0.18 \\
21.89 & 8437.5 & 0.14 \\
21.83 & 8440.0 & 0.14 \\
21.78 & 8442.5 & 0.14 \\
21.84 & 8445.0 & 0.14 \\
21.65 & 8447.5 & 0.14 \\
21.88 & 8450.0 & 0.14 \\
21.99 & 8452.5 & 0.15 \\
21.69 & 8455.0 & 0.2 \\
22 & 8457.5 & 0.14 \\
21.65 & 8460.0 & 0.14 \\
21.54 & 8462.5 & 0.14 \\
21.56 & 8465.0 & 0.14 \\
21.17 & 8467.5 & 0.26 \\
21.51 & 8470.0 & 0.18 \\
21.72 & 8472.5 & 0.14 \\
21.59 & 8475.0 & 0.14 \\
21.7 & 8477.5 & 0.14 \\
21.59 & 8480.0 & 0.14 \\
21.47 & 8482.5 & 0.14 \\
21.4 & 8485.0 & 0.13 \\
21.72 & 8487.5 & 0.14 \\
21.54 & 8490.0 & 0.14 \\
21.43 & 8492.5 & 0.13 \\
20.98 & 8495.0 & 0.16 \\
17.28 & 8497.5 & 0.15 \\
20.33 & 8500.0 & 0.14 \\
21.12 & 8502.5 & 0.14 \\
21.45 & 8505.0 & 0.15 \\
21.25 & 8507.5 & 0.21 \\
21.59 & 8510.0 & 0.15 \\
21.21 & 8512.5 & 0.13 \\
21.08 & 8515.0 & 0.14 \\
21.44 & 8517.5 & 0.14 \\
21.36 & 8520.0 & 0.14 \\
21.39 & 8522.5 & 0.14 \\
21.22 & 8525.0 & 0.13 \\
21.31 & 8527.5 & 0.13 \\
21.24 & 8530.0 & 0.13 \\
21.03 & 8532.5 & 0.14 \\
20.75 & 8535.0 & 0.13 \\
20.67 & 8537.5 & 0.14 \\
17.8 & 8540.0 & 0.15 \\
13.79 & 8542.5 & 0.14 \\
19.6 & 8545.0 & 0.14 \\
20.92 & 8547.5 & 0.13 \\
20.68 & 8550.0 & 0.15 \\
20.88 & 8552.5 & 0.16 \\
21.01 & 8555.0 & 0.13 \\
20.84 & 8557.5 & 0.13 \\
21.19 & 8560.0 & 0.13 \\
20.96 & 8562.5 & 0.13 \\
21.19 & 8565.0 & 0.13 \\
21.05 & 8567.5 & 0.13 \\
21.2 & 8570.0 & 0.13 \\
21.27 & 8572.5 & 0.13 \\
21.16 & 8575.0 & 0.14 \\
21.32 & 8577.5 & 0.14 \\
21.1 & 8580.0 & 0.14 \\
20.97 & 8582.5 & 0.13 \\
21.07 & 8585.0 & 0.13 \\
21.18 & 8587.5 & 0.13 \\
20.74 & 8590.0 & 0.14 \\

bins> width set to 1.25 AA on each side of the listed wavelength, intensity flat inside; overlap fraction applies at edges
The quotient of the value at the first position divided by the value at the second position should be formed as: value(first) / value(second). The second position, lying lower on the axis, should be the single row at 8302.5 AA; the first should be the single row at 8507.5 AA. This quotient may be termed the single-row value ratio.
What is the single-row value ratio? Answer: 0.934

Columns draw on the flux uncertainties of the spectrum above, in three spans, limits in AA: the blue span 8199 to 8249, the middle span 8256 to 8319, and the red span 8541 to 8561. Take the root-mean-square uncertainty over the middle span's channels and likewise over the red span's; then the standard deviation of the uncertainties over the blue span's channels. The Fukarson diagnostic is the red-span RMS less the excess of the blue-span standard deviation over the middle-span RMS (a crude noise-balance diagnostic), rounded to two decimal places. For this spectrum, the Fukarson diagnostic 0.30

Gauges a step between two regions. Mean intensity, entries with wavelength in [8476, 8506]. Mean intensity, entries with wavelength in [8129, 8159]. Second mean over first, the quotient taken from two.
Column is 0.892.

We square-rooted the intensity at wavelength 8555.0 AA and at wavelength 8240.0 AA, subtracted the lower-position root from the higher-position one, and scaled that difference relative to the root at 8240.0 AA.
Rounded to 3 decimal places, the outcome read -0.033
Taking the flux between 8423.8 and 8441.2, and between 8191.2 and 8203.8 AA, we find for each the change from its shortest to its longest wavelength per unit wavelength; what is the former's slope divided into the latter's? 4.5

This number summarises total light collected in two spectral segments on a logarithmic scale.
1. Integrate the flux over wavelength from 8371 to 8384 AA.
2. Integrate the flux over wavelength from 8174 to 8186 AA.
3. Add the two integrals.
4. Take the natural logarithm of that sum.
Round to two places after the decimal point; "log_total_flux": 6.34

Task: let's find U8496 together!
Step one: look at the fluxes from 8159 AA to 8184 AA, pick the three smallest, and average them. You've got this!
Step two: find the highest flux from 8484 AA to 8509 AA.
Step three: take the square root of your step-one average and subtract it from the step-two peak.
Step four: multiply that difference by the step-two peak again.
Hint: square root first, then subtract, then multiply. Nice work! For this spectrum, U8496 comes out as 368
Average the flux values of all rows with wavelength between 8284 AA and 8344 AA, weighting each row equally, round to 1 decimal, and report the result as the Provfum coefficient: 22.5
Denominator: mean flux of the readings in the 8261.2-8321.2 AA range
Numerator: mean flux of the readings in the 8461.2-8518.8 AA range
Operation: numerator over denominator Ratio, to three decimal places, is 0.938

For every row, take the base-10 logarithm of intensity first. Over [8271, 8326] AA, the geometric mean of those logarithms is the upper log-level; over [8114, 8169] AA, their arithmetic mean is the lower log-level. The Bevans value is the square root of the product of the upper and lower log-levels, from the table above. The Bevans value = 1.361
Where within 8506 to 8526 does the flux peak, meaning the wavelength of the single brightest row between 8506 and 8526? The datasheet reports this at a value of 8510.0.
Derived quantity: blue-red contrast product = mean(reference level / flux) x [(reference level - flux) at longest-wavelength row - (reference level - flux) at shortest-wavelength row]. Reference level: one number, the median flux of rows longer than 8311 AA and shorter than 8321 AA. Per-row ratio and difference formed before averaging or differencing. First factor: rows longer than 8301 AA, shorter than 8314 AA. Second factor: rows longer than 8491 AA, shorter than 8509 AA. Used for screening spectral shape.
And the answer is 0.18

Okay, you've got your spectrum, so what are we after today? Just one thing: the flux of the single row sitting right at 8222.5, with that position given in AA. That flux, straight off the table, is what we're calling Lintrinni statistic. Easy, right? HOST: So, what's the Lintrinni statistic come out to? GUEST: 22.93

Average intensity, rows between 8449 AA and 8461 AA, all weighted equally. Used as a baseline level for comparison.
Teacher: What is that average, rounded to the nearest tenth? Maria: 21.8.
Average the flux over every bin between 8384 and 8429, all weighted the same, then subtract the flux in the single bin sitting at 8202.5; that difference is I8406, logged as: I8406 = -1.1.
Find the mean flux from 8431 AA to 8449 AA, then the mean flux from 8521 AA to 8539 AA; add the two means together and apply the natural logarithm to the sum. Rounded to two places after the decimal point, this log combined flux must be 3.76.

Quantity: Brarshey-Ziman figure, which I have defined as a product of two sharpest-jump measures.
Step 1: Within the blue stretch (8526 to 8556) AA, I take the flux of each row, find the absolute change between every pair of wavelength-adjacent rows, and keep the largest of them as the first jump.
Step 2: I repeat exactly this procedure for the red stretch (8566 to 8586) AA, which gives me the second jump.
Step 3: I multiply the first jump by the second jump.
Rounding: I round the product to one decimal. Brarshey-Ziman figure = 1.3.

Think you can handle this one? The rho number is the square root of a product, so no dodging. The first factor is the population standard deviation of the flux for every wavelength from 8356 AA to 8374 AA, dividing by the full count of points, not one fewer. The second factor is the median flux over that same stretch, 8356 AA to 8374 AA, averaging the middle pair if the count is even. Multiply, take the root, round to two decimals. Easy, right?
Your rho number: 1.47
